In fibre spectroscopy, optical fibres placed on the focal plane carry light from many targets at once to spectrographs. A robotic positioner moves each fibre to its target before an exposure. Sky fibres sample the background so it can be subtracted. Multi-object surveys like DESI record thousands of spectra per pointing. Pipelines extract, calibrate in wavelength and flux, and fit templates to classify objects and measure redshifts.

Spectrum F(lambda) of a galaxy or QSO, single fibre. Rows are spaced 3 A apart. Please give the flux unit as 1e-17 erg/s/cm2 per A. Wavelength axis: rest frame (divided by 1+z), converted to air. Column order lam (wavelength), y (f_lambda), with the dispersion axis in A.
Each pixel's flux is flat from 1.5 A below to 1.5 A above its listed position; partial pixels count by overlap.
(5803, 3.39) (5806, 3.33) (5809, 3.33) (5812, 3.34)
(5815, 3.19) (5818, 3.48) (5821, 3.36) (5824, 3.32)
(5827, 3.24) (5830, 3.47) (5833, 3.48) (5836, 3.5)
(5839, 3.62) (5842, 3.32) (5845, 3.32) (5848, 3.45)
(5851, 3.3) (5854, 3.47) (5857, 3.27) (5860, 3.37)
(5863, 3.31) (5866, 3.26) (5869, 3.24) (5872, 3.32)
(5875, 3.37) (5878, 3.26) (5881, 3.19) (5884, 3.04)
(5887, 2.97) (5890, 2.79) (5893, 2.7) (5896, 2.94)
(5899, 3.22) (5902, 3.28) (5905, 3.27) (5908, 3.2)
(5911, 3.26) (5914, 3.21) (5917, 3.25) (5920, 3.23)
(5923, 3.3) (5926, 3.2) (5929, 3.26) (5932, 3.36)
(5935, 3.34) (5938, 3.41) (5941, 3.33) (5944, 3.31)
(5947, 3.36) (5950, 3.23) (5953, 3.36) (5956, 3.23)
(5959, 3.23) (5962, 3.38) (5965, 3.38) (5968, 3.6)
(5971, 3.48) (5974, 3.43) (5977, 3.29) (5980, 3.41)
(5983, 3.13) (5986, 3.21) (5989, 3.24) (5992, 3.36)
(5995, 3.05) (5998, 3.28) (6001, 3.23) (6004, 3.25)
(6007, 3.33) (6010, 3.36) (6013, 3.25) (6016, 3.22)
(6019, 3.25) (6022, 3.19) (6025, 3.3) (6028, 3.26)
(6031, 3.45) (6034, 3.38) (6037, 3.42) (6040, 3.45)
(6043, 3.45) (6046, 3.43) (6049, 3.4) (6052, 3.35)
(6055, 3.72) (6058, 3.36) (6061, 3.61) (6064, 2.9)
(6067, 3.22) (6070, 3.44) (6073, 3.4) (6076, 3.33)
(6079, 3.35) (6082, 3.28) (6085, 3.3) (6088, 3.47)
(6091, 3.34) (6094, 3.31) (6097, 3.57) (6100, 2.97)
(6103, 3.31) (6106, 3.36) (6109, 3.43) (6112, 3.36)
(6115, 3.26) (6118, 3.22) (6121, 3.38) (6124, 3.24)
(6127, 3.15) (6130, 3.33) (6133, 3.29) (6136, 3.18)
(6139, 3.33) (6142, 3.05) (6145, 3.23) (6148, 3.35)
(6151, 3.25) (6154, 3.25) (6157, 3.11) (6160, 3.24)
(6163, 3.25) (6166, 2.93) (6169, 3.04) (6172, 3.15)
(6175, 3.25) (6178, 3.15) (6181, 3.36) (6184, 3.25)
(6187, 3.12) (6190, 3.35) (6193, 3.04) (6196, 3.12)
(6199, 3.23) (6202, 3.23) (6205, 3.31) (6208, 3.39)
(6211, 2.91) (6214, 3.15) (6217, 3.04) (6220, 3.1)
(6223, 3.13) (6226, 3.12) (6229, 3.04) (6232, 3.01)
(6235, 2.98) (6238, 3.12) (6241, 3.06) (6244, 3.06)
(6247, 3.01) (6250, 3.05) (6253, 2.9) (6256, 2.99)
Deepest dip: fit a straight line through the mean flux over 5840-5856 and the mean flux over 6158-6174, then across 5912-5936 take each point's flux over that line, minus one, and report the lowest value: -0.03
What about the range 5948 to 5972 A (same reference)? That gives -0.02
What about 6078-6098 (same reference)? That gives 0.03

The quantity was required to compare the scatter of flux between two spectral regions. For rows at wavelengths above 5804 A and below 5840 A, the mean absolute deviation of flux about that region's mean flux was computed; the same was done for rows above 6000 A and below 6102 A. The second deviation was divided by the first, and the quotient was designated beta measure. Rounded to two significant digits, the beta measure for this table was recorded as 1.1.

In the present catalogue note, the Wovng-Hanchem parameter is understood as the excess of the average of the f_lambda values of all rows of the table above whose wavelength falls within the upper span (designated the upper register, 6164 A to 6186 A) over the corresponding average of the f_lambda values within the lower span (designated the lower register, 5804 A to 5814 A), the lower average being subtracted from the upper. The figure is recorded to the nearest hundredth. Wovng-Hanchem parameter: -0.17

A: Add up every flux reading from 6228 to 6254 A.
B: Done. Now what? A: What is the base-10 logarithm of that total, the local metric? 1.44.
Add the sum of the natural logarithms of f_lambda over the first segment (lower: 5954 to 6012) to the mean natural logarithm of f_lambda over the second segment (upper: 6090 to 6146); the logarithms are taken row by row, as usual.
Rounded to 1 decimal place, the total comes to 23.9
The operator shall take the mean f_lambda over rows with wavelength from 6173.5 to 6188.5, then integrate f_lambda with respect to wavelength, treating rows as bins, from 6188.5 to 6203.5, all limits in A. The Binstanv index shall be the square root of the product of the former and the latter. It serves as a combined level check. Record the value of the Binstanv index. 12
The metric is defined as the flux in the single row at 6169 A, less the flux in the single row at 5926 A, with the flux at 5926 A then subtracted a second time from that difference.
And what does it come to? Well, -3.36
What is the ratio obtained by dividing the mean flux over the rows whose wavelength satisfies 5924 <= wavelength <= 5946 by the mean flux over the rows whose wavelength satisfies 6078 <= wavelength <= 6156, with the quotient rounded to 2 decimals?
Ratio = 1.01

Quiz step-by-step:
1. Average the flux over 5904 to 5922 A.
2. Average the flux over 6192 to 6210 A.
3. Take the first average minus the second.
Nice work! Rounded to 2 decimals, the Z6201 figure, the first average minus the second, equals 0.02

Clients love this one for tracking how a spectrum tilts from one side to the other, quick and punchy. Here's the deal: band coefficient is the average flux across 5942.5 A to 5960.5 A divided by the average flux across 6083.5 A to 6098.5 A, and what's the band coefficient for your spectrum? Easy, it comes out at 0.97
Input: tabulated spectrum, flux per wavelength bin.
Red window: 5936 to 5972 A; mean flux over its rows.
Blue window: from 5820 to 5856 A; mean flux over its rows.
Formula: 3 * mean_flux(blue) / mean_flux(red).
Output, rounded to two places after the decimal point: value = 3.04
